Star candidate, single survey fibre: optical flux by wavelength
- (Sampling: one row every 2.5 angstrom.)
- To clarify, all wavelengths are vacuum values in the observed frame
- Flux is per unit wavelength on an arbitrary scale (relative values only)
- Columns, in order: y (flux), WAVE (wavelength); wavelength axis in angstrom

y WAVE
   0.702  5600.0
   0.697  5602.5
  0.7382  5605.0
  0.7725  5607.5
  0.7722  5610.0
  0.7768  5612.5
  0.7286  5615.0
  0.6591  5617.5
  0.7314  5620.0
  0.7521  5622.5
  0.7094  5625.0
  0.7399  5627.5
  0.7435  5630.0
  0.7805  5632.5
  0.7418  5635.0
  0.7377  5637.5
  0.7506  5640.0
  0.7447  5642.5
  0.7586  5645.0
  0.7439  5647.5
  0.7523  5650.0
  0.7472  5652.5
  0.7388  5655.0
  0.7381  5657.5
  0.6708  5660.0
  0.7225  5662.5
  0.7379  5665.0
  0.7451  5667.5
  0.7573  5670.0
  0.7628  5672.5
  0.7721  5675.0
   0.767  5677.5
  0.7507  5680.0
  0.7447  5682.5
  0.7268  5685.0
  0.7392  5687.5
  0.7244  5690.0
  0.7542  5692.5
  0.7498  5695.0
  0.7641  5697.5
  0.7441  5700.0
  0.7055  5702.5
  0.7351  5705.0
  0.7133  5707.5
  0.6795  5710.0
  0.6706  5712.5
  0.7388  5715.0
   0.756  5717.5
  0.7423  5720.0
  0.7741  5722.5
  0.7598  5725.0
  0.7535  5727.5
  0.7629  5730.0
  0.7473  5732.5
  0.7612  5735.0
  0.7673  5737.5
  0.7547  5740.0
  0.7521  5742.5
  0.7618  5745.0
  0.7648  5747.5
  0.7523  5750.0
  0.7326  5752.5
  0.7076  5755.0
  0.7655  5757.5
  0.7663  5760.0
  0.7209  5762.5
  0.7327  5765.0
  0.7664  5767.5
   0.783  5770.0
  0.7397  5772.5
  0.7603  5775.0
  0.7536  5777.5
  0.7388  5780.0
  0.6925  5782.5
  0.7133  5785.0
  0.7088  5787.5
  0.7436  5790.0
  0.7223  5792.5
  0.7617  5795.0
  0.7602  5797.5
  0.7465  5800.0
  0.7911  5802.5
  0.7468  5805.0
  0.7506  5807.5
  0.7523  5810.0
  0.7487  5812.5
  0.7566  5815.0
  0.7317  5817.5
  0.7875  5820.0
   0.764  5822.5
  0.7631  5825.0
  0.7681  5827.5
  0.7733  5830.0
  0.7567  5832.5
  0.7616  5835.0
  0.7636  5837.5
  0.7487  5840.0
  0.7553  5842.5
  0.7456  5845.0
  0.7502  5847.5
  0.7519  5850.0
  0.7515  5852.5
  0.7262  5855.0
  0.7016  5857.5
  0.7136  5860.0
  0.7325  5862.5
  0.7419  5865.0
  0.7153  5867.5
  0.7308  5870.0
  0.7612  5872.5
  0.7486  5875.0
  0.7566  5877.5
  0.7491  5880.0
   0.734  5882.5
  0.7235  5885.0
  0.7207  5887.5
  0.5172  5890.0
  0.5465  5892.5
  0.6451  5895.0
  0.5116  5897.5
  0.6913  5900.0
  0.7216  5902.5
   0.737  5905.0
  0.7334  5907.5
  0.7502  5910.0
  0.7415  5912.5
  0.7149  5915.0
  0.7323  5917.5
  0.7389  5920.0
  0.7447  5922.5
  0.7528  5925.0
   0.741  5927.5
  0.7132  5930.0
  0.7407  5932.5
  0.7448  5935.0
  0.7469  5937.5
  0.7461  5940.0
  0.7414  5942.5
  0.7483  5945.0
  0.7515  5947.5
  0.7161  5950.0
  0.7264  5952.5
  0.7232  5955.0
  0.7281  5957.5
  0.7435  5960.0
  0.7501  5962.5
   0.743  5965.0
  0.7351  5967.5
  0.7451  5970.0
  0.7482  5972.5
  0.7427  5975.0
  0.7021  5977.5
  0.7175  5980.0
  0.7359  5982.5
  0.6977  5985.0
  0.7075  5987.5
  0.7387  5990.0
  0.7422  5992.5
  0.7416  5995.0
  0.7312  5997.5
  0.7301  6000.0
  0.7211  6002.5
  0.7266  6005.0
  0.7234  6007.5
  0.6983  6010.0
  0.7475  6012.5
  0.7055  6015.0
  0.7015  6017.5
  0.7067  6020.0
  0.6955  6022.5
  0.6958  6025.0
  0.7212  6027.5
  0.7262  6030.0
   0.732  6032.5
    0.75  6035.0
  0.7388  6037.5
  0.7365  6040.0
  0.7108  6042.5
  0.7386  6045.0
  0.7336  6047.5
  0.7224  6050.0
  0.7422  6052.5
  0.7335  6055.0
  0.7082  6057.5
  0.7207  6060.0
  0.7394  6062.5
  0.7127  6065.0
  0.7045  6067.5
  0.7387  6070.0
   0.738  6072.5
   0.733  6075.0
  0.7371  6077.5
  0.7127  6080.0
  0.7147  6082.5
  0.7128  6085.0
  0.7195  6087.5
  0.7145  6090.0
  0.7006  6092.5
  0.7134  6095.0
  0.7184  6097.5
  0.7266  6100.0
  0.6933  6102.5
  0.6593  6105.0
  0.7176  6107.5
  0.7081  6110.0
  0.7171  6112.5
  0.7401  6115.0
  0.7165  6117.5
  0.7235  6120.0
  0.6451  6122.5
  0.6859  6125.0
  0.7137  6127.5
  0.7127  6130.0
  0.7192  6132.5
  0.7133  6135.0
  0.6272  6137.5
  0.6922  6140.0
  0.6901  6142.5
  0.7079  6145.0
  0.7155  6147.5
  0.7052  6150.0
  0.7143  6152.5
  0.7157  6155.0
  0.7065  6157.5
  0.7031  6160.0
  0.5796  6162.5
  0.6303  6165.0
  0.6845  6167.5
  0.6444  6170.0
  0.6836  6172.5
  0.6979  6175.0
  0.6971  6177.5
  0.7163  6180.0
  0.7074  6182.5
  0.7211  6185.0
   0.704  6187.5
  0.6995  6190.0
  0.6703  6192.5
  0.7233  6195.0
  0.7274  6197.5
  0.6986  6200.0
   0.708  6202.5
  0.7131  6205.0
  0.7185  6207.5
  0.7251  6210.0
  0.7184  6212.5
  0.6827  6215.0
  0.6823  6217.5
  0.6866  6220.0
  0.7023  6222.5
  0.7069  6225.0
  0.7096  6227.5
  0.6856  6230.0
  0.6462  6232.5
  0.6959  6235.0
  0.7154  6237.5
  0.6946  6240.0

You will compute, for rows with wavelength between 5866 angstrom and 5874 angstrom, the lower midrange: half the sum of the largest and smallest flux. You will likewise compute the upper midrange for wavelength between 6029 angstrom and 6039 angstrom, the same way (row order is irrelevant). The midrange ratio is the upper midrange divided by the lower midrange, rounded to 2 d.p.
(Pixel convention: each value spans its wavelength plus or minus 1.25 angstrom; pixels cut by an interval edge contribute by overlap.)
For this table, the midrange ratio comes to 1.00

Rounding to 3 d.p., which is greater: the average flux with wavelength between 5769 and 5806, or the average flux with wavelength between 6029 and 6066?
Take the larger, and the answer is 0.744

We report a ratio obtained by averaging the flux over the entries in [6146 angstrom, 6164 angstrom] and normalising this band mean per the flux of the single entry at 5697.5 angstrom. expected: 0.90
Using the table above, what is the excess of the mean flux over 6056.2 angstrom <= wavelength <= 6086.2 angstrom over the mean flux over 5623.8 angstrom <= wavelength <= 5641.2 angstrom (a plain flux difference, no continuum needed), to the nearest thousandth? -0.021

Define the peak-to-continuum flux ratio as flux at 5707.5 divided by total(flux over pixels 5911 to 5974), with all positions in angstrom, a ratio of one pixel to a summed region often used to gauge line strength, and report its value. 0.0386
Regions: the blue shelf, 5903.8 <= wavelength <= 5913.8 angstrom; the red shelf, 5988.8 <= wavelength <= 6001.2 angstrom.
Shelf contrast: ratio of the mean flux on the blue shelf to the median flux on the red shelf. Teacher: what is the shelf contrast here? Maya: 1.00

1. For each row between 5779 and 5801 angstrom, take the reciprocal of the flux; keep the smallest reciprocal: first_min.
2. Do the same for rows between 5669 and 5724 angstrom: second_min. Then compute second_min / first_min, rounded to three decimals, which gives 0.984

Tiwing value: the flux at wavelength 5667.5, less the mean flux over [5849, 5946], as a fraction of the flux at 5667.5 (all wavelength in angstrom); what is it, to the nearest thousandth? 0.038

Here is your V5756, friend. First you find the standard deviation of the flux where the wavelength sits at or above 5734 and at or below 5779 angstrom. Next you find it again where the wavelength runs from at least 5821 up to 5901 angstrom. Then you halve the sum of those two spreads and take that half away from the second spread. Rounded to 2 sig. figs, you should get 0.025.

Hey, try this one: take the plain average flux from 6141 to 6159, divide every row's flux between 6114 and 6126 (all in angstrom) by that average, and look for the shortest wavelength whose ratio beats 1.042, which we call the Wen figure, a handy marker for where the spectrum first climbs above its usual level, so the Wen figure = 6115.0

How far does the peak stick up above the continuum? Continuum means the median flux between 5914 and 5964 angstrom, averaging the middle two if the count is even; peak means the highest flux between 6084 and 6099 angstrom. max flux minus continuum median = -0.022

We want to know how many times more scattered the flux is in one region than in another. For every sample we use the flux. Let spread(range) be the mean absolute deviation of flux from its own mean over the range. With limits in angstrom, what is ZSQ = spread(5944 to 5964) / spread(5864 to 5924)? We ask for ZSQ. 0.24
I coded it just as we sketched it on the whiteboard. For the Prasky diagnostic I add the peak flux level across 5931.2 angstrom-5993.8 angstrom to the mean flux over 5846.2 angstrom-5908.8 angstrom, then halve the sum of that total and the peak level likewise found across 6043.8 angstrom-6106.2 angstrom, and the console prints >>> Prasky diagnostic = 1.10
